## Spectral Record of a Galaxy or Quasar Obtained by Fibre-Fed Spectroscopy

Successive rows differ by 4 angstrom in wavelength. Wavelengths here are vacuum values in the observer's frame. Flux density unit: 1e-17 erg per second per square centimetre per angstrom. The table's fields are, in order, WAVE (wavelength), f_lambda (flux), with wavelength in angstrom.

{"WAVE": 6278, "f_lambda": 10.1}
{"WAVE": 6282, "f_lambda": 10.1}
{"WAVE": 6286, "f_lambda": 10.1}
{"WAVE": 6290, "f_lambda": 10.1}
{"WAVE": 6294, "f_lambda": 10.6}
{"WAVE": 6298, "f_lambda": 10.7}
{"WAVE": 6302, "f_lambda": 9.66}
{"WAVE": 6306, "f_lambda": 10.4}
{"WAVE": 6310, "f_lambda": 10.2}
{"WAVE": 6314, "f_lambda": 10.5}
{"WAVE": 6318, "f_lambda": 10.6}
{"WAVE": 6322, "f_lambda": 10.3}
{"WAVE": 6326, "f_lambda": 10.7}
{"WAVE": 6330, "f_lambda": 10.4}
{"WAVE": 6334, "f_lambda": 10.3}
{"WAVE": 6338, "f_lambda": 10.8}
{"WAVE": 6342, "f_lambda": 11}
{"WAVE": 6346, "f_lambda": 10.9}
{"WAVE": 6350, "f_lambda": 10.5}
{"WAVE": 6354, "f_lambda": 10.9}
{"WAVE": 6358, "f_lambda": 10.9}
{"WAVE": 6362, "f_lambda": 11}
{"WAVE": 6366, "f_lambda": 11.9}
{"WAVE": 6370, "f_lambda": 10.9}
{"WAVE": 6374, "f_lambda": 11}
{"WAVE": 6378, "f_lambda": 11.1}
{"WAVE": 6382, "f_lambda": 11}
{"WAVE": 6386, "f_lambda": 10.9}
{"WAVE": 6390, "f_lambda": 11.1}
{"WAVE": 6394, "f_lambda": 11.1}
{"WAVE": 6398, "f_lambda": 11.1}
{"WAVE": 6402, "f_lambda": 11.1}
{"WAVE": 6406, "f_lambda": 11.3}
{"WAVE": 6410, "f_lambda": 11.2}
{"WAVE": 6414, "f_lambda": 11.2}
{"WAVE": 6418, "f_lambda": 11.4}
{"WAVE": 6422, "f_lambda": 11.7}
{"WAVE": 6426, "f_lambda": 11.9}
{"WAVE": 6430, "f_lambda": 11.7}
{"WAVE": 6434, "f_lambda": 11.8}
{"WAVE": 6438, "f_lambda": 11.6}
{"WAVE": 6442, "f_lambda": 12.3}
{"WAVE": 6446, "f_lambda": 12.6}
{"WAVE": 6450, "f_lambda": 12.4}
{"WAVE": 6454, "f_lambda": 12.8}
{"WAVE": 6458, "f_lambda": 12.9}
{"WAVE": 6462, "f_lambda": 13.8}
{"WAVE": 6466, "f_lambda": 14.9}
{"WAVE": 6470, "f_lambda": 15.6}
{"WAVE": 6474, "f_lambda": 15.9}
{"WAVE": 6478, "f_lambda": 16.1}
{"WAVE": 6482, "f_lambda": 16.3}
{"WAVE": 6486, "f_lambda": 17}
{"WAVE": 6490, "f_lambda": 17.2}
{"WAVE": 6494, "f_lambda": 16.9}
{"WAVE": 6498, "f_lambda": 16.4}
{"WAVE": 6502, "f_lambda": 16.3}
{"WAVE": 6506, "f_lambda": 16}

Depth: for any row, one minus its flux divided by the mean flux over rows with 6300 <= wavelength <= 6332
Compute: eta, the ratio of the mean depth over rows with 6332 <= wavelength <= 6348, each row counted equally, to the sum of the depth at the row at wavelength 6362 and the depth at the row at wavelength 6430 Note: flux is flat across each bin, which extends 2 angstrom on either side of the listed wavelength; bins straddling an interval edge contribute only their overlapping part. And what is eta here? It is 0.20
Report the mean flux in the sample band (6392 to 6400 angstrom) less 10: 1.1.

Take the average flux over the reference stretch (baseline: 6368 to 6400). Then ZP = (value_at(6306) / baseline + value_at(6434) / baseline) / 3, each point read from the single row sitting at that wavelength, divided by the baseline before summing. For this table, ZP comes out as 0.67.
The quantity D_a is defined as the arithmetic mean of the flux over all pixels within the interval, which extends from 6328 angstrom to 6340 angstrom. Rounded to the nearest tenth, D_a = 10.5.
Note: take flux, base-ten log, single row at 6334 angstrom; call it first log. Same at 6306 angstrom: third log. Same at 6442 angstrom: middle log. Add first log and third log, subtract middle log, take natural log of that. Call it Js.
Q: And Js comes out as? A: -0.06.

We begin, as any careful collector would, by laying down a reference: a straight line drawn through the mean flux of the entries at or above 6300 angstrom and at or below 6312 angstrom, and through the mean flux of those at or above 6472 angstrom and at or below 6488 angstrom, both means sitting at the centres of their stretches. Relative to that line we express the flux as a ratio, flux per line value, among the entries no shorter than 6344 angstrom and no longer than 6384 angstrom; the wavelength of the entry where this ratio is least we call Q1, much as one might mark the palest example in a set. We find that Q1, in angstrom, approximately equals 6382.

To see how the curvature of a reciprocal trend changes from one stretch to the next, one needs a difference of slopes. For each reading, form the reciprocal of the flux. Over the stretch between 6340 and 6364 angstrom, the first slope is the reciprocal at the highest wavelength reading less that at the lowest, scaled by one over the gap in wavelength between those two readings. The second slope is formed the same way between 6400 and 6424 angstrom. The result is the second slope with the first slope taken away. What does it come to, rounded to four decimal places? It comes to -0.0002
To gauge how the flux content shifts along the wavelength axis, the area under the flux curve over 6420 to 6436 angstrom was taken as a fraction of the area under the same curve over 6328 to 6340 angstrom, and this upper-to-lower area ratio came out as 1.5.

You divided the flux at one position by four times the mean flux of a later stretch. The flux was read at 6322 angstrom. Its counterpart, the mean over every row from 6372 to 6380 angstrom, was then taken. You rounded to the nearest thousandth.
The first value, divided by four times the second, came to 0.233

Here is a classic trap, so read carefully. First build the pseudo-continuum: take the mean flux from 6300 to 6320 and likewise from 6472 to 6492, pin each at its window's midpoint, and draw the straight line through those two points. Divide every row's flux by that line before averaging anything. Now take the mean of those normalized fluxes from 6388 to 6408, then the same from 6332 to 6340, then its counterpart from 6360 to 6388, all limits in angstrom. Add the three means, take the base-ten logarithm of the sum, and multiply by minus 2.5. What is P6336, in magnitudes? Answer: -1.06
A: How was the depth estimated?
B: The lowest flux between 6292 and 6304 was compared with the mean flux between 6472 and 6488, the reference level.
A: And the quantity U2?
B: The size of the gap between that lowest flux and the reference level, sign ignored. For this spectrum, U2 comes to 6.7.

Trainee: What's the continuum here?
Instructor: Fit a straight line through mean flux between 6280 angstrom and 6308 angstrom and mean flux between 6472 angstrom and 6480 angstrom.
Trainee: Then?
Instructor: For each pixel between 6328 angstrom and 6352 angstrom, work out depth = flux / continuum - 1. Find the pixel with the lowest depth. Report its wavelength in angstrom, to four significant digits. 6350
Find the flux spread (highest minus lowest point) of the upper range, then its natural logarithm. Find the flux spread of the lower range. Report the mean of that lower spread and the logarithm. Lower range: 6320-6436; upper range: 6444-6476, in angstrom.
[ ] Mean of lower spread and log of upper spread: 1.4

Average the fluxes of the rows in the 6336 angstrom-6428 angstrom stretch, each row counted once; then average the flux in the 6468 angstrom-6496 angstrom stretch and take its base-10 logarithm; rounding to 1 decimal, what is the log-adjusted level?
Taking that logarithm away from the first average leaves 9.9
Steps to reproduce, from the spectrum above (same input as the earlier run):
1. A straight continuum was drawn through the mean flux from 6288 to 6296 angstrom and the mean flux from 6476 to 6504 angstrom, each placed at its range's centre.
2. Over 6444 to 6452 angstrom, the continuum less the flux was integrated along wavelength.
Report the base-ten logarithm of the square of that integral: 2.69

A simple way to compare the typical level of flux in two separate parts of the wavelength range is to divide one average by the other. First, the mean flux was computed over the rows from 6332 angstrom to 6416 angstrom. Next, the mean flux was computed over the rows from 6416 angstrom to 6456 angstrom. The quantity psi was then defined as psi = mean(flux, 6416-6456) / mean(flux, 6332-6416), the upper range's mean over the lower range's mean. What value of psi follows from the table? 1.09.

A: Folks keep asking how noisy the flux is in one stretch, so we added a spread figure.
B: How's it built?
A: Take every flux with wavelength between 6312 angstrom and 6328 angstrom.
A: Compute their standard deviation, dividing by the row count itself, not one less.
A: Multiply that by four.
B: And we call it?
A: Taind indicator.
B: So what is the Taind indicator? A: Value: 0.6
